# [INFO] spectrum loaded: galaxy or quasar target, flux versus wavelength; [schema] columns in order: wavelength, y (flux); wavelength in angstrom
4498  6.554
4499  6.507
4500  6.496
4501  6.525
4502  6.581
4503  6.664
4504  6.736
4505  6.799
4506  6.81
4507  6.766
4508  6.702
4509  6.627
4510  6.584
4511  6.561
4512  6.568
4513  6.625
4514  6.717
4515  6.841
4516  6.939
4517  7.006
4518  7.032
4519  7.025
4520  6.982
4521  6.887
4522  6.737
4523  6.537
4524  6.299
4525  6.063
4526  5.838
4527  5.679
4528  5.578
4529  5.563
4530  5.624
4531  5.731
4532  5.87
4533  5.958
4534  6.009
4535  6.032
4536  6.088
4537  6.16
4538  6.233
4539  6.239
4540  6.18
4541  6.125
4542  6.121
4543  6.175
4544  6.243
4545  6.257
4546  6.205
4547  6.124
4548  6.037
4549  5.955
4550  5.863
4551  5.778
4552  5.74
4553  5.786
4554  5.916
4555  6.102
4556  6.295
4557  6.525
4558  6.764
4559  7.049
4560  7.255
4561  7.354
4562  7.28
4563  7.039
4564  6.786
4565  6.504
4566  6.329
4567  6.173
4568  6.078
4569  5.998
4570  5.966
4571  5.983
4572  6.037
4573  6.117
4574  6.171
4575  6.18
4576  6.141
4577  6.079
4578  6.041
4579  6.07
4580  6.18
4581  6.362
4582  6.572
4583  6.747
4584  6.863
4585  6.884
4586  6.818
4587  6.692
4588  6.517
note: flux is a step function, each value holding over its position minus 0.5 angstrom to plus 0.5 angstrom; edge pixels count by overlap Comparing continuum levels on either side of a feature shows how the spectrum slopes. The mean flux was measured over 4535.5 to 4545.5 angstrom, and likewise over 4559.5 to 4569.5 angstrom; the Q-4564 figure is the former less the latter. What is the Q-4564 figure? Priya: -0.5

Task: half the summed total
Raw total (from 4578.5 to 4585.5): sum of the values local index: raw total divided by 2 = 22.8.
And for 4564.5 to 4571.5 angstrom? 21.5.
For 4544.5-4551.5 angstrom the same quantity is 21.1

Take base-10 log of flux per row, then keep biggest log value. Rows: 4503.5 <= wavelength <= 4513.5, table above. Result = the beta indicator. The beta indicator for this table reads 0.833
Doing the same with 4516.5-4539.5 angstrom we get 0.847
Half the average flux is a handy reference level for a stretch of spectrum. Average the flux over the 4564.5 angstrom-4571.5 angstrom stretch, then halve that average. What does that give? 3.07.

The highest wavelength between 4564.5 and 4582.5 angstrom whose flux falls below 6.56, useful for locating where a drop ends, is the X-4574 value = 4581 angstrom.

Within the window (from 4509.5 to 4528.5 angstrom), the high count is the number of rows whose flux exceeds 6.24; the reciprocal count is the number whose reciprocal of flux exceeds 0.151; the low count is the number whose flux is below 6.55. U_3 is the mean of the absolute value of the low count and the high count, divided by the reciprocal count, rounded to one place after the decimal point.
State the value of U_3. 1.2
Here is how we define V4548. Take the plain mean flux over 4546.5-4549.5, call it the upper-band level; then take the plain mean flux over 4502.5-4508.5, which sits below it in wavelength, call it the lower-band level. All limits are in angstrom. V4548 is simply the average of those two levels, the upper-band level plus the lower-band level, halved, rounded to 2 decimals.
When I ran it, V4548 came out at 6.39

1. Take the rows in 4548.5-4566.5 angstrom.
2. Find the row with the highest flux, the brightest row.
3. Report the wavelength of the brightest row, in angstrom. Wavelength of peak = 4561 angstrom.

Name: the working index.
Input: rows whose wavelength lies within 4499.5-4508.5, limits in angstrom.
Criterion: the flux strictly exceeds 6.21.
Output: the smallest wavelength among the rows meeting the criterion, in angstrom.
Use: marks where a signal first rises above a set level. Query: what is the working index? 4500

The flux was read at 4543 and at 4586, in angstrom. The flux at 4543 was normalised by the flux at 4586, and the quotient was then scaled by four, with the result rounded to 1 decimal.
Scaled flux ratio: 3.6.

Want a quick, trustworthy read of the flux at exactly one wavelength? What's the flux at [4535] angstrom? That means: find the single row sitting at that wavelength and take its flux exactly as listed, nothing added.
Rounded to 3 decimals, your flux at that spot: 6.032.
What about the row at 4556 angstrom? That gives 6.295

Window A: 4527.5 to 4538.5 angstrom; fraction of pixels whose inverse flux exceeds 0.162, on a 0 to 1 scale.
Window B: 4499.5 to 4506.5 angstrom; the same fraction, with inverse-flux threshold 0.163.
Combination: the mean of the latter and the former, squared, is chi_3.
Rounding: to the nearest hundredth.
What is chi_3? 0.21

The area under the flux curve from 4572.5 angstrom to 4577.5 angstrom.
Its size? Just 30.7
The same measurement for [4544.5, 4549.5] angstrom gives 30.6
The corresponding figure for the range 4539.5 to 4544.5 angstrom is 30.8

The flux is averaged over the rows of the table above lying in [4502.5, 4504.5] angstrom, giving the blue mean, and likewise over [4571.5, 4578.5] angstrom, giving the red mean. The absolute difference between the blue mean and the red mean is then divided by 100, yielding 0.0059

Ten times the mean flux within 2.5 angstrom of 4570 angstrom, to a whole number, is 60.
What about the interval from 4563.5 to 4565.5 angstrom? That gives 66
